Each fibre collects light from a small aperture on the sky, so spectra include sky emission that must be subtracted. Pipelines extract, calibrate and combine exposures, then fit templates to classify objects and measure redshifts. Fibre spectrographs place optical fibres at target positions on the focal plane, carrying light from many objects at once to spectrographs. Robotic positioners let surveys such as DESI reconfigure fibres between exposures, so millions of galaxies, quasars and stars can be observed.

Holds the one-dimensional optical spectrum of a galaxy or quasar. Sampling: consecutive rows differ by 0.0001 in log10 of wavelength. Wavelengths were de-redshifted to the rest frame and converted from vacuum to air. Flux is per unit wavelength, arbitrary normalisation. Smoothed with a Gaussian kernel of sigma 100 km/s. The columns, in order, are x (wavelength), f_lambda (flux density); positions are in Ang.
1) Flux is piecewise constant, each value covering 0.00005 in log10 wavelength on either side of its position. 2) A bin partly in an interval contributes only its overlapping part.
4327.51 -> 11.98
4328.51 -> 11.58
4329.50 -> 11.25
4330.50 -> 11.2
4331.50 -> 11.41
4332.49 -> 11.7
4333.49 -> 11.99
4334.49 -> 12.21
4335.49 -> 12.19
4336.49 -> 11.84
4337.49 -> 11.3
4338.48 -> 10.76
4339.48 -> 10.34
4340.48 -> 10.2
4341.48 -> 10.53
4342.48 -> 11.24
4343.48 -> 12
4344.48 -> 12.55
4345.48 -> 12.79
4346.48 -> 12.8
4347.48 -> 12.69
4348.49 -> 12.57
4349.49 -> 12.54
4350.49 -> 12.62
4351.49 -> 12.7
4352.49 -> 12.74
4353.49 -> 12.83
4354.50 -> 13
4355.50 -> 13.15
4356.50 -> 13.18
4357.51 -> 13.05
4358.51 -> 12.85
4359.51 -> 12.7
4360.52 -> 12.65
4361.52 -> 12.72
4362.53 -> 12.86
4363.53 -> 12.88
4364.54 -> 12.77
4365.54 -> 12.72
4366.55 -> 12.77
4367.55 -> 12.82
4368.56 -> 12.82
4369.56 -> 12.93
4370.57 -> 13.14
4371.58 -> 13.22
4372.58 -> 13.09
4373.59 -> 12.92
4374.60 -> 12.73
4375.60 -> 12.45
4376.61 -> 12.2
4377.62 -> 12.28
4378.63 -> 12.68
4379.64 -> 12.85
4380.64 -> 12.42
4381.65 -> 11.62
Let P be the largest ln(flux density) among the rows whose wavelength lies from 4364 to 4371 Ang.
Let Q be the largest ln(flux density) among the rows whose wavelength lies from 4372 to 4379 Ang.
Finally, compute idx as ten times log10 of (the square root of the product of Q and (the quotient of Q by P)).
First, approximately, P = 2.576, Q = 2.57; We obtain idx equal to 2.05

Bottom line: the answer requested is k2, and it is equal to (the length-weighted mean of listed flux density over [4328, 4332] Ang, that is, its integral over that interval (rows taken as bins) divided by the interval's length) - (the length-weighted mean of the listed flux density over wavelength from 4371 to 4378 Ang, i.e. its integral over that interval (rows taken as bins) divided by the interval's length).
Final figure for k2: -1.3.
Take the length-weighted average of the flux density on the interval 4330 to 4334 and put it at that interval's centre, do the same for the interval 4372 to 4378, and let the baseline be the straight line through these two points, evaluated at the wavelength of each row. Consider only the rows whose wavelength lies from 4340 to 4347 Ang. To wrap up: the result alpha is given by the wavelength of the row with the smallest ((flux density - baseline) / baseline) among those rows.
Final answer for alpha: 4340.48 Ang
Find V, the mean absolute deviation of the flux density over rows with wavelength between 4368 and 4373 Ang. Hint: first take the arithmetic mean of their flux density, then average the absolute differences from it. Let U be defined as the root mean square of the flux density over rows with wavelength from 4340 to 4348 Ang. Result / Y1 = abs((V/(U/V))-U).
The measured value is 11.9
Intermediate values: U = 11.9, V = 0.13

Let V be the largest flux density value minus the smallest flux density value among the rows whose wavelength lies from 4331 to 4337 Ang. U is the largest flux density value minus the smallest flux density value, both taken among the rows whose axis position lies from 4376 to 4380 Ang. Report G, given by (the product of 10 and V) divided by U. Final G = 12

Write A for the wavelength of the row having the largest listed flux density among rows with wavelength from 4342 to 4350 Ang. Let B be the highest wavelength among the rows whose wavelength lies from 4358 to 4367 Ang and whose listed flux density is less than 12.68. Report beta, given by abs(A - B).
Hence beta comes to 14.0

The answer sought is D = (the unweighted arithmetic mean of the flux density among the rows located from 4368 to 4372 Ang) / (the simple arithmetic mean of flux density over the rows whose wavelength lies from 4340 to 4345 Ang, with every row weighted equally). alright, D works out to 1.15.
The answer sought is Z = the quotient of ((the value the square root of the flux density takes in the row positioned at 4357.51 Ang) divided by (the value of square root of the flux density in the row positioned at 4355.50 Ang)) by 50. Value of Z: 0.0199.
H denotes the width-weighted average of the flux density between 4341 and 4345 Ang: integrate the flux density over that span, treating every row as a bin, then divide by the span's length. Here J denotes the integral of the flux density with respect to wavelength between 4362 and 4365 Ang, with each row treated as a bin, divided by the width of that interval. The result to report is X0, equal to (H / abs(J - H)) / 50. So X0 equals 0.190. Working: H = 11.6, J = 12.8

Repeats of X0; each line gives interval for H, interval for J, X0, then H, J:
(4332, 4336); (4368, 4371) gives 0.253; 12.0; 12.9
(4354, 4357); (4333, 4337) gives 0.239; 13.1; 12.0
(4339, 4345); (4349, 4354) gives 0.145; 11.2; 12.7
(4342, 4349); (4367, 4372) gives 0.407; 12.4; 13.0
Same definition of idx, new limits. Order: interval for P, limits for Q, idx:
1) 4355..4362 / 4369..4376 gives 2.06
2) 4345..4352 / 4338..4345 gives 2.00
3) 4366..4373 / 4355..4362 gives 2.05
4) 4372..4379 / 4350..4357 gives 2.06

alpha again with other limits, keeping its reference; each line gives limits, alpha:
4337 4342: 4340.48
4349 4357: 4349.49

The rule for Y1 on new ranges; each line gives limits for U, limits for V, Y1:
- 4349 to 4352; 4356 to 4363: 12.6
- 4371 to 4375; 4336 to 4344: 13.0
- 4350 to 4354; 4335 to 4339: 12.7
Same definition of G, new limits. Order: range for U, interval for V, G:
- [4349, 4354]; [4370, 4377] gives 35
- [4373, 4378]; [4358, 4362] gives 3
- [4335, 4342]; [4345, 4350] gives 1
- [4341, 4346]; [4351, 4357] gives 2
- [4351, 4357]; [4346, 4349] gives 5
